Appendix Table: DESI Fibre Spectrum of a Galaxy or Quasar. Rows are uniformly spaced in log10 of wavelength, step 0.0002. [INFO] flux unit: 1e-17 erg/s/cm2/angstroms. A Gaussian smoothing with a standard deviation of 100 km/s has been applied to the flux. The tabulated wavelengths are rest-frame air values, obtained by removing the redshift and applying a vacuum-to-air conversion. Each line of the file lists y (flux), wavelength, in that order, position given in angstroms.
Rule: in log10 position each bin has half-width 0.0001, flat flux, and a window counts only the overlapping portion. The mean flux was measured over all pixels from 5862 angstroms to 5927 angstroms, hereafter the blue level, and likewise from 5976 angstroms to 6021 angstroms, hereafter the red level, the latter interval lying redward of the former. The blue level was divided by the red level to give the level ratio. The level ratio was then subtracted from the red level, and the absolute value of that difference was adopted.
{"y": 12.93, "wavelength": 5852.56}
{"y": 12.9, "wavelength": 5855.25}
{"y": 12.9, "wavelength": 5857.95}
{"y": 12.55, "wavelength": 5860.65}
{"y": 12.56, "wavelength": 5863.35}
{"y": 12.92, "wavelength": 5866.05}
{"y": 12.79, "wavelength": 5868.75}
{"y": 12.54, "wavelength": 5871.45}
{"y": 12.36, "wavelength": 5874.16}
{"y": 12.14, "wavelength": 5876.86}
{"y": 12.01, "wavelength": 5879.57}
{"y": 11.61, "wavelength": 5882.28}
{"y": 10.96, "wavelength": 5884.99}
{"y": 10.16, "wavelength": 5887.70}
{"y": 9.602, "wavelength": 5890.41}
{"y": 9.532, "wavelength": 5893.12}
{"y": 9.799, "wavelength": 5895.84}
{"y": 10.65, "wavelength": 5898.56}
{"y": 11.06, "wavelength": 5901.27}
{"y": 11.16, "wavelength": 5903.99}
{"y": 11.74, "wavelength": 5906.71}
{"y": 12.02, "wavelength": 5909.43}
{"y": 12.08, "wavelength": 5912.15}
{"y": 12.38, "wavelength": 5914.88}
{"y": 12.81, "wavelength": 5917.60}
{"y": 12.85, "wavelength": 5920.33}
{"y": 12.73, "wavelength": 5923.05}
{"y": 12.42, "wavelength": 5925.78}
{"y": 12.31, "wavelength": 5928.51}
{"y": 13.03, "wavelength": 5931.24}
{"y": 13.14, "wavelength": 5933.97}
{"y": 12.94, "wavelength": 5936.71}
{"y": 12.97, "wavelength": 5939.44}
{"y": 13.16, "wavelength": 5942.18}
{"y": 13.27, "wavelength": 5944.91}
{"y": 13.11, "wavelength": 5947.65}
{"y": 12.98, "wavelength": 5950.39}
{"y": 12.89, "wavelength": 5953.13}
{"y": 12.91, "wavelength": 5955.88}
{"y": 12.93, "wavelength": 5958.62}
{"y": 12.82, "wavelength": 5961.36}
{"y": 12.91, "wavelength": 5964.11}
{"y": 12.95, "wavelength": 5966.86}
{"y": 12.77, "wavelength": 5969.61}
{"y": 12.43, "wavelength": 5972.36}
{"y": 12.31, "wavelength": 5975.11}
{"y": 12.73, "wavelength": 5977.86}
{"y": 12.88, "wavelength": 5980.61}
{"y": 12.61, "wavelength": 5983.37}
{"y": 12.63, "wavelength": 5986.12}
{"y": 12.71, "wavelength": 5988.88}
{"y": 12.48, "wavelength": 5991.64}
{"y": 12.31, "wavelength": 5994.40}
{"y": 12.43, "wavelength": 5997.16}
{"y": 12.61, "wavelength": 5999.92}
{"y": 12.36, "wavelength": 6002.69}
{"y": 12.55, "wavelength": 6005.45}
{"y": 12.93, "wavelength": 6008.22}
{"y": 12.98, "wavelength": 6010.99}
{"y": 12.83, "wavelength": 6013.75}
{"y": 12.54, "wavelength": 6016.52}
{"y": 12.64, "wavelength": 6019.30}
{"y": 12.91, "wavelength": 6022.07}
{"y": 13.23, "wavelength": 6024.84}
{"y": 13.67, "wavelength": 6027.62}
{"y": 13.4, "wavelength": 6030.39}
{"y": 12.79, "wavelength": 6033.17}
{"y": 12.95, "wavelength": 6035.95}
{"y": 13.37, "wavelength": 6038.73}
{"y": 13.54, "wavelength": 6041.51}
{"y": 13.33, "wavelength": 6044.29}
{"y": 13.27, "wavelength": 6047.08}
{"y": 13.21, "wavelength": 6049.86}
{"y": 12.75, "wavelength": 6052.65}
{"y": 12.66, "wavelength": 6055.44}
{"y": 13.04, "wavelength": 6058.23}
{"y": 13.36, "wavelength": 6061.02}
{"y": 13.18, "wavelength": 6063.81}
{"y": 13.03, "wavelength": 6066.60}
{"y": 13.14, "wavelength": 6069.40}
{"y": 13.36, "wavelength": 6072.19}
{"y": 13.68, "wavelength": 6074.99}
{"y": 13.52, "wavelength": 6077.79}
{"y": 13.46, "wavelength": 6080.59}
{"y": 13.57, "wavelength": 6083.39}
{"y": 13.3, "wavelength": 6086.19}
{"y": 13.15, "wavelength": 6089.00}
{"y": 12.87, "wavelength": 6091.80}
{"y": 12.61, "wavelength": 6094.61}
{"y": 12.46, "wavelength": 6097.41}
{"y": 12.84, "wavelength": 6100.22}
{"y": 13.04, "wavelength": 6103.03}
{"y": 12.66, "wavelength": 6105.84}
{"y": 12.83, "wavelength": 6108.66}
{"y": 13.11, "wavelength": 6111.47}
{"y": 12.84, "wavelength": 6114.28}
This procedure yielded 11.7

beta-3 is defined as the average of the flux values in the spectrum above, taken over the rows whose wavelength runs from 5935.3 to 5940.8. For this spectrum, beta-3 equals 13.0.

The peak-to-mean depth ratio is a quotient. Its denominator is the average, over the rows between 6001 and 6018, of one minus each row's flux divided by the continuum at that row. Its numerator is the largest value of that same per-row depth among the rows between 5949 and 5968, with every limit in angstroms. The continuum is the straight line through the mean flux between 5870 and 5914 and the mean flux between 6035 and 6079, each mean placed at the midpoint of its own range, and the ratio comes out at 14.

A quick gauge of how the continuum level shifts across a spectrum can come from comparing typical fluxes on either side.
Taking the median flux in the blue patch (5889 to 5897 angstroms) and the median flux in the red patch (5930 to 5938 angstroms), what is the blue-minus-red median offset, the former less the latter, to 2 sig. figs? -3.4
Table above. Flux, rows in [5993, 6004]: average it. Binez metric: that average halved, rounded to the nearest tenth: 6.2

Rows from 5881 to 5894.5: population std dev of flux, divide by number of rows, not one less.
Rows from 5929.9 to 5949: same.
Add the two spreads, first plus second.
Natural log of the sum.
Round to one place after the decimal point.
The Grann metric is -0.1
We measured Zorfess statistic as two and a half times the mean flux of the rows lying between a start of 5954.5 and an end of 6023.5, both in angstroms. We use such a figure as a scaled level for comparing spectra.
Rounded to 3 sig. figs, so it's 31.7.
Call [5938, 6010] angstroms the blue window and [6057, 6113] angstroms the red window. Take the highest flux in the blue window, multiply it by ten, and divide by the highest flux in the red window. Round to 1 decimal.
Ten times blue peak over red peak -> 9.7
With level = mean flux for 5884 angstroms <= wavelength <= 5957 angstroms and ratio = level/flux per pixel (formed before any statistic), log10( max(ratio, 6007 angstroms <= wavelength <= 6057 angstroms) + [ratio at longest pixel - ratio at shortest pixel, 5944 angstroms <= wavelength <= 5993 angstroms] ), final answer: 0.007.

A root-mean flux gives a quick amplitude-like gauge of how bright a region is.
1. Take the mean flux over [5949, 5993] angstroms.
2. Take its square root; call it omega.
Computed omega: 3.57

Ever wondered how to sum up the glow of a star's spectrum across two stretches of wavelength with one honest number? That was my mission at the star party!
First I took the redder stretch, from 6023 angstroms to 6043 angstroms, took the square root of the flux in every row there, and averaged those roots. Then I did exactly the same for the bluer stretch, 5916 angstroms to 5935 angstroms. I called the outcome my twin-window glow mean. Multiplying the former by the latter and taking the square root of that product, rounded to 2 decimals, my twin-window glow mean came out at 3.61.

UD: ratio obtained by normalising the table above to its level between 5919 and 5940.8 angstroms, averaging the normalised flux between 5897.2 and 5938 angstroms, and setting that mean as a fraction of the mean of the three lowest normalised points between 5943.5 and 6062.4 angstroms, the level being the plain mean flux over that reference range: 0.99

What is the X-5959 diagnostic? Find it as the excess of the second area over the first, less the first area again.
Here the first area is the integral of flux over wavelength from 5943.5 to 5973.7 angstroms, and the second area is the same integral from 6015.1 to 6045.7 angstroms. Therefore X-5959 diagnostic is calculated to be -378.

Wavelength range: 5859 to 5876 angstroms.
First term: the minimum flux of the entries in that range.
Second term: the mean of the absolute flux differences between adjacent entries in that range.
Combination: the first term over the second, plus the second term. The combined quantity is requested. 67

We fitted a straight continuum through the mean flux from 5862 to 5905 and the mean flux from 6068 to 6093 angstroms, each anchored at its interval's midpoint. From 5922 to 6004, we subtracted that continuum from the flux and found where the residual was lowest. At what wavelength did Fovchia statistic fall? 6002.69 angstroms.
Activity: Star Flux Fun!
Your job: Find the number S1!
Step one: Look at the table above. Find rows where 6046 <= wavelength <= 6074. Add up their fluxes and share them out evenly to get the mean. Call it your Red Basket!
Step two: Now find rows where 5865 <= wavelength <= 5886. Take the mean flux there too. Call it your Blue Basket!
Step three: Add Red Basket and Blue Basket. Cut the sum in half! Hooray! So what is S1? 12.6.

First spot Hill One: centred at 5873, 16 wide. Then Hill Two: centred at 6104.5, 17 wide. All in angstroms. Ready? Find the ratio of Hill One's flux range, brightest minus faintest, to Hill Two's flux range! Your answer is 1.40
